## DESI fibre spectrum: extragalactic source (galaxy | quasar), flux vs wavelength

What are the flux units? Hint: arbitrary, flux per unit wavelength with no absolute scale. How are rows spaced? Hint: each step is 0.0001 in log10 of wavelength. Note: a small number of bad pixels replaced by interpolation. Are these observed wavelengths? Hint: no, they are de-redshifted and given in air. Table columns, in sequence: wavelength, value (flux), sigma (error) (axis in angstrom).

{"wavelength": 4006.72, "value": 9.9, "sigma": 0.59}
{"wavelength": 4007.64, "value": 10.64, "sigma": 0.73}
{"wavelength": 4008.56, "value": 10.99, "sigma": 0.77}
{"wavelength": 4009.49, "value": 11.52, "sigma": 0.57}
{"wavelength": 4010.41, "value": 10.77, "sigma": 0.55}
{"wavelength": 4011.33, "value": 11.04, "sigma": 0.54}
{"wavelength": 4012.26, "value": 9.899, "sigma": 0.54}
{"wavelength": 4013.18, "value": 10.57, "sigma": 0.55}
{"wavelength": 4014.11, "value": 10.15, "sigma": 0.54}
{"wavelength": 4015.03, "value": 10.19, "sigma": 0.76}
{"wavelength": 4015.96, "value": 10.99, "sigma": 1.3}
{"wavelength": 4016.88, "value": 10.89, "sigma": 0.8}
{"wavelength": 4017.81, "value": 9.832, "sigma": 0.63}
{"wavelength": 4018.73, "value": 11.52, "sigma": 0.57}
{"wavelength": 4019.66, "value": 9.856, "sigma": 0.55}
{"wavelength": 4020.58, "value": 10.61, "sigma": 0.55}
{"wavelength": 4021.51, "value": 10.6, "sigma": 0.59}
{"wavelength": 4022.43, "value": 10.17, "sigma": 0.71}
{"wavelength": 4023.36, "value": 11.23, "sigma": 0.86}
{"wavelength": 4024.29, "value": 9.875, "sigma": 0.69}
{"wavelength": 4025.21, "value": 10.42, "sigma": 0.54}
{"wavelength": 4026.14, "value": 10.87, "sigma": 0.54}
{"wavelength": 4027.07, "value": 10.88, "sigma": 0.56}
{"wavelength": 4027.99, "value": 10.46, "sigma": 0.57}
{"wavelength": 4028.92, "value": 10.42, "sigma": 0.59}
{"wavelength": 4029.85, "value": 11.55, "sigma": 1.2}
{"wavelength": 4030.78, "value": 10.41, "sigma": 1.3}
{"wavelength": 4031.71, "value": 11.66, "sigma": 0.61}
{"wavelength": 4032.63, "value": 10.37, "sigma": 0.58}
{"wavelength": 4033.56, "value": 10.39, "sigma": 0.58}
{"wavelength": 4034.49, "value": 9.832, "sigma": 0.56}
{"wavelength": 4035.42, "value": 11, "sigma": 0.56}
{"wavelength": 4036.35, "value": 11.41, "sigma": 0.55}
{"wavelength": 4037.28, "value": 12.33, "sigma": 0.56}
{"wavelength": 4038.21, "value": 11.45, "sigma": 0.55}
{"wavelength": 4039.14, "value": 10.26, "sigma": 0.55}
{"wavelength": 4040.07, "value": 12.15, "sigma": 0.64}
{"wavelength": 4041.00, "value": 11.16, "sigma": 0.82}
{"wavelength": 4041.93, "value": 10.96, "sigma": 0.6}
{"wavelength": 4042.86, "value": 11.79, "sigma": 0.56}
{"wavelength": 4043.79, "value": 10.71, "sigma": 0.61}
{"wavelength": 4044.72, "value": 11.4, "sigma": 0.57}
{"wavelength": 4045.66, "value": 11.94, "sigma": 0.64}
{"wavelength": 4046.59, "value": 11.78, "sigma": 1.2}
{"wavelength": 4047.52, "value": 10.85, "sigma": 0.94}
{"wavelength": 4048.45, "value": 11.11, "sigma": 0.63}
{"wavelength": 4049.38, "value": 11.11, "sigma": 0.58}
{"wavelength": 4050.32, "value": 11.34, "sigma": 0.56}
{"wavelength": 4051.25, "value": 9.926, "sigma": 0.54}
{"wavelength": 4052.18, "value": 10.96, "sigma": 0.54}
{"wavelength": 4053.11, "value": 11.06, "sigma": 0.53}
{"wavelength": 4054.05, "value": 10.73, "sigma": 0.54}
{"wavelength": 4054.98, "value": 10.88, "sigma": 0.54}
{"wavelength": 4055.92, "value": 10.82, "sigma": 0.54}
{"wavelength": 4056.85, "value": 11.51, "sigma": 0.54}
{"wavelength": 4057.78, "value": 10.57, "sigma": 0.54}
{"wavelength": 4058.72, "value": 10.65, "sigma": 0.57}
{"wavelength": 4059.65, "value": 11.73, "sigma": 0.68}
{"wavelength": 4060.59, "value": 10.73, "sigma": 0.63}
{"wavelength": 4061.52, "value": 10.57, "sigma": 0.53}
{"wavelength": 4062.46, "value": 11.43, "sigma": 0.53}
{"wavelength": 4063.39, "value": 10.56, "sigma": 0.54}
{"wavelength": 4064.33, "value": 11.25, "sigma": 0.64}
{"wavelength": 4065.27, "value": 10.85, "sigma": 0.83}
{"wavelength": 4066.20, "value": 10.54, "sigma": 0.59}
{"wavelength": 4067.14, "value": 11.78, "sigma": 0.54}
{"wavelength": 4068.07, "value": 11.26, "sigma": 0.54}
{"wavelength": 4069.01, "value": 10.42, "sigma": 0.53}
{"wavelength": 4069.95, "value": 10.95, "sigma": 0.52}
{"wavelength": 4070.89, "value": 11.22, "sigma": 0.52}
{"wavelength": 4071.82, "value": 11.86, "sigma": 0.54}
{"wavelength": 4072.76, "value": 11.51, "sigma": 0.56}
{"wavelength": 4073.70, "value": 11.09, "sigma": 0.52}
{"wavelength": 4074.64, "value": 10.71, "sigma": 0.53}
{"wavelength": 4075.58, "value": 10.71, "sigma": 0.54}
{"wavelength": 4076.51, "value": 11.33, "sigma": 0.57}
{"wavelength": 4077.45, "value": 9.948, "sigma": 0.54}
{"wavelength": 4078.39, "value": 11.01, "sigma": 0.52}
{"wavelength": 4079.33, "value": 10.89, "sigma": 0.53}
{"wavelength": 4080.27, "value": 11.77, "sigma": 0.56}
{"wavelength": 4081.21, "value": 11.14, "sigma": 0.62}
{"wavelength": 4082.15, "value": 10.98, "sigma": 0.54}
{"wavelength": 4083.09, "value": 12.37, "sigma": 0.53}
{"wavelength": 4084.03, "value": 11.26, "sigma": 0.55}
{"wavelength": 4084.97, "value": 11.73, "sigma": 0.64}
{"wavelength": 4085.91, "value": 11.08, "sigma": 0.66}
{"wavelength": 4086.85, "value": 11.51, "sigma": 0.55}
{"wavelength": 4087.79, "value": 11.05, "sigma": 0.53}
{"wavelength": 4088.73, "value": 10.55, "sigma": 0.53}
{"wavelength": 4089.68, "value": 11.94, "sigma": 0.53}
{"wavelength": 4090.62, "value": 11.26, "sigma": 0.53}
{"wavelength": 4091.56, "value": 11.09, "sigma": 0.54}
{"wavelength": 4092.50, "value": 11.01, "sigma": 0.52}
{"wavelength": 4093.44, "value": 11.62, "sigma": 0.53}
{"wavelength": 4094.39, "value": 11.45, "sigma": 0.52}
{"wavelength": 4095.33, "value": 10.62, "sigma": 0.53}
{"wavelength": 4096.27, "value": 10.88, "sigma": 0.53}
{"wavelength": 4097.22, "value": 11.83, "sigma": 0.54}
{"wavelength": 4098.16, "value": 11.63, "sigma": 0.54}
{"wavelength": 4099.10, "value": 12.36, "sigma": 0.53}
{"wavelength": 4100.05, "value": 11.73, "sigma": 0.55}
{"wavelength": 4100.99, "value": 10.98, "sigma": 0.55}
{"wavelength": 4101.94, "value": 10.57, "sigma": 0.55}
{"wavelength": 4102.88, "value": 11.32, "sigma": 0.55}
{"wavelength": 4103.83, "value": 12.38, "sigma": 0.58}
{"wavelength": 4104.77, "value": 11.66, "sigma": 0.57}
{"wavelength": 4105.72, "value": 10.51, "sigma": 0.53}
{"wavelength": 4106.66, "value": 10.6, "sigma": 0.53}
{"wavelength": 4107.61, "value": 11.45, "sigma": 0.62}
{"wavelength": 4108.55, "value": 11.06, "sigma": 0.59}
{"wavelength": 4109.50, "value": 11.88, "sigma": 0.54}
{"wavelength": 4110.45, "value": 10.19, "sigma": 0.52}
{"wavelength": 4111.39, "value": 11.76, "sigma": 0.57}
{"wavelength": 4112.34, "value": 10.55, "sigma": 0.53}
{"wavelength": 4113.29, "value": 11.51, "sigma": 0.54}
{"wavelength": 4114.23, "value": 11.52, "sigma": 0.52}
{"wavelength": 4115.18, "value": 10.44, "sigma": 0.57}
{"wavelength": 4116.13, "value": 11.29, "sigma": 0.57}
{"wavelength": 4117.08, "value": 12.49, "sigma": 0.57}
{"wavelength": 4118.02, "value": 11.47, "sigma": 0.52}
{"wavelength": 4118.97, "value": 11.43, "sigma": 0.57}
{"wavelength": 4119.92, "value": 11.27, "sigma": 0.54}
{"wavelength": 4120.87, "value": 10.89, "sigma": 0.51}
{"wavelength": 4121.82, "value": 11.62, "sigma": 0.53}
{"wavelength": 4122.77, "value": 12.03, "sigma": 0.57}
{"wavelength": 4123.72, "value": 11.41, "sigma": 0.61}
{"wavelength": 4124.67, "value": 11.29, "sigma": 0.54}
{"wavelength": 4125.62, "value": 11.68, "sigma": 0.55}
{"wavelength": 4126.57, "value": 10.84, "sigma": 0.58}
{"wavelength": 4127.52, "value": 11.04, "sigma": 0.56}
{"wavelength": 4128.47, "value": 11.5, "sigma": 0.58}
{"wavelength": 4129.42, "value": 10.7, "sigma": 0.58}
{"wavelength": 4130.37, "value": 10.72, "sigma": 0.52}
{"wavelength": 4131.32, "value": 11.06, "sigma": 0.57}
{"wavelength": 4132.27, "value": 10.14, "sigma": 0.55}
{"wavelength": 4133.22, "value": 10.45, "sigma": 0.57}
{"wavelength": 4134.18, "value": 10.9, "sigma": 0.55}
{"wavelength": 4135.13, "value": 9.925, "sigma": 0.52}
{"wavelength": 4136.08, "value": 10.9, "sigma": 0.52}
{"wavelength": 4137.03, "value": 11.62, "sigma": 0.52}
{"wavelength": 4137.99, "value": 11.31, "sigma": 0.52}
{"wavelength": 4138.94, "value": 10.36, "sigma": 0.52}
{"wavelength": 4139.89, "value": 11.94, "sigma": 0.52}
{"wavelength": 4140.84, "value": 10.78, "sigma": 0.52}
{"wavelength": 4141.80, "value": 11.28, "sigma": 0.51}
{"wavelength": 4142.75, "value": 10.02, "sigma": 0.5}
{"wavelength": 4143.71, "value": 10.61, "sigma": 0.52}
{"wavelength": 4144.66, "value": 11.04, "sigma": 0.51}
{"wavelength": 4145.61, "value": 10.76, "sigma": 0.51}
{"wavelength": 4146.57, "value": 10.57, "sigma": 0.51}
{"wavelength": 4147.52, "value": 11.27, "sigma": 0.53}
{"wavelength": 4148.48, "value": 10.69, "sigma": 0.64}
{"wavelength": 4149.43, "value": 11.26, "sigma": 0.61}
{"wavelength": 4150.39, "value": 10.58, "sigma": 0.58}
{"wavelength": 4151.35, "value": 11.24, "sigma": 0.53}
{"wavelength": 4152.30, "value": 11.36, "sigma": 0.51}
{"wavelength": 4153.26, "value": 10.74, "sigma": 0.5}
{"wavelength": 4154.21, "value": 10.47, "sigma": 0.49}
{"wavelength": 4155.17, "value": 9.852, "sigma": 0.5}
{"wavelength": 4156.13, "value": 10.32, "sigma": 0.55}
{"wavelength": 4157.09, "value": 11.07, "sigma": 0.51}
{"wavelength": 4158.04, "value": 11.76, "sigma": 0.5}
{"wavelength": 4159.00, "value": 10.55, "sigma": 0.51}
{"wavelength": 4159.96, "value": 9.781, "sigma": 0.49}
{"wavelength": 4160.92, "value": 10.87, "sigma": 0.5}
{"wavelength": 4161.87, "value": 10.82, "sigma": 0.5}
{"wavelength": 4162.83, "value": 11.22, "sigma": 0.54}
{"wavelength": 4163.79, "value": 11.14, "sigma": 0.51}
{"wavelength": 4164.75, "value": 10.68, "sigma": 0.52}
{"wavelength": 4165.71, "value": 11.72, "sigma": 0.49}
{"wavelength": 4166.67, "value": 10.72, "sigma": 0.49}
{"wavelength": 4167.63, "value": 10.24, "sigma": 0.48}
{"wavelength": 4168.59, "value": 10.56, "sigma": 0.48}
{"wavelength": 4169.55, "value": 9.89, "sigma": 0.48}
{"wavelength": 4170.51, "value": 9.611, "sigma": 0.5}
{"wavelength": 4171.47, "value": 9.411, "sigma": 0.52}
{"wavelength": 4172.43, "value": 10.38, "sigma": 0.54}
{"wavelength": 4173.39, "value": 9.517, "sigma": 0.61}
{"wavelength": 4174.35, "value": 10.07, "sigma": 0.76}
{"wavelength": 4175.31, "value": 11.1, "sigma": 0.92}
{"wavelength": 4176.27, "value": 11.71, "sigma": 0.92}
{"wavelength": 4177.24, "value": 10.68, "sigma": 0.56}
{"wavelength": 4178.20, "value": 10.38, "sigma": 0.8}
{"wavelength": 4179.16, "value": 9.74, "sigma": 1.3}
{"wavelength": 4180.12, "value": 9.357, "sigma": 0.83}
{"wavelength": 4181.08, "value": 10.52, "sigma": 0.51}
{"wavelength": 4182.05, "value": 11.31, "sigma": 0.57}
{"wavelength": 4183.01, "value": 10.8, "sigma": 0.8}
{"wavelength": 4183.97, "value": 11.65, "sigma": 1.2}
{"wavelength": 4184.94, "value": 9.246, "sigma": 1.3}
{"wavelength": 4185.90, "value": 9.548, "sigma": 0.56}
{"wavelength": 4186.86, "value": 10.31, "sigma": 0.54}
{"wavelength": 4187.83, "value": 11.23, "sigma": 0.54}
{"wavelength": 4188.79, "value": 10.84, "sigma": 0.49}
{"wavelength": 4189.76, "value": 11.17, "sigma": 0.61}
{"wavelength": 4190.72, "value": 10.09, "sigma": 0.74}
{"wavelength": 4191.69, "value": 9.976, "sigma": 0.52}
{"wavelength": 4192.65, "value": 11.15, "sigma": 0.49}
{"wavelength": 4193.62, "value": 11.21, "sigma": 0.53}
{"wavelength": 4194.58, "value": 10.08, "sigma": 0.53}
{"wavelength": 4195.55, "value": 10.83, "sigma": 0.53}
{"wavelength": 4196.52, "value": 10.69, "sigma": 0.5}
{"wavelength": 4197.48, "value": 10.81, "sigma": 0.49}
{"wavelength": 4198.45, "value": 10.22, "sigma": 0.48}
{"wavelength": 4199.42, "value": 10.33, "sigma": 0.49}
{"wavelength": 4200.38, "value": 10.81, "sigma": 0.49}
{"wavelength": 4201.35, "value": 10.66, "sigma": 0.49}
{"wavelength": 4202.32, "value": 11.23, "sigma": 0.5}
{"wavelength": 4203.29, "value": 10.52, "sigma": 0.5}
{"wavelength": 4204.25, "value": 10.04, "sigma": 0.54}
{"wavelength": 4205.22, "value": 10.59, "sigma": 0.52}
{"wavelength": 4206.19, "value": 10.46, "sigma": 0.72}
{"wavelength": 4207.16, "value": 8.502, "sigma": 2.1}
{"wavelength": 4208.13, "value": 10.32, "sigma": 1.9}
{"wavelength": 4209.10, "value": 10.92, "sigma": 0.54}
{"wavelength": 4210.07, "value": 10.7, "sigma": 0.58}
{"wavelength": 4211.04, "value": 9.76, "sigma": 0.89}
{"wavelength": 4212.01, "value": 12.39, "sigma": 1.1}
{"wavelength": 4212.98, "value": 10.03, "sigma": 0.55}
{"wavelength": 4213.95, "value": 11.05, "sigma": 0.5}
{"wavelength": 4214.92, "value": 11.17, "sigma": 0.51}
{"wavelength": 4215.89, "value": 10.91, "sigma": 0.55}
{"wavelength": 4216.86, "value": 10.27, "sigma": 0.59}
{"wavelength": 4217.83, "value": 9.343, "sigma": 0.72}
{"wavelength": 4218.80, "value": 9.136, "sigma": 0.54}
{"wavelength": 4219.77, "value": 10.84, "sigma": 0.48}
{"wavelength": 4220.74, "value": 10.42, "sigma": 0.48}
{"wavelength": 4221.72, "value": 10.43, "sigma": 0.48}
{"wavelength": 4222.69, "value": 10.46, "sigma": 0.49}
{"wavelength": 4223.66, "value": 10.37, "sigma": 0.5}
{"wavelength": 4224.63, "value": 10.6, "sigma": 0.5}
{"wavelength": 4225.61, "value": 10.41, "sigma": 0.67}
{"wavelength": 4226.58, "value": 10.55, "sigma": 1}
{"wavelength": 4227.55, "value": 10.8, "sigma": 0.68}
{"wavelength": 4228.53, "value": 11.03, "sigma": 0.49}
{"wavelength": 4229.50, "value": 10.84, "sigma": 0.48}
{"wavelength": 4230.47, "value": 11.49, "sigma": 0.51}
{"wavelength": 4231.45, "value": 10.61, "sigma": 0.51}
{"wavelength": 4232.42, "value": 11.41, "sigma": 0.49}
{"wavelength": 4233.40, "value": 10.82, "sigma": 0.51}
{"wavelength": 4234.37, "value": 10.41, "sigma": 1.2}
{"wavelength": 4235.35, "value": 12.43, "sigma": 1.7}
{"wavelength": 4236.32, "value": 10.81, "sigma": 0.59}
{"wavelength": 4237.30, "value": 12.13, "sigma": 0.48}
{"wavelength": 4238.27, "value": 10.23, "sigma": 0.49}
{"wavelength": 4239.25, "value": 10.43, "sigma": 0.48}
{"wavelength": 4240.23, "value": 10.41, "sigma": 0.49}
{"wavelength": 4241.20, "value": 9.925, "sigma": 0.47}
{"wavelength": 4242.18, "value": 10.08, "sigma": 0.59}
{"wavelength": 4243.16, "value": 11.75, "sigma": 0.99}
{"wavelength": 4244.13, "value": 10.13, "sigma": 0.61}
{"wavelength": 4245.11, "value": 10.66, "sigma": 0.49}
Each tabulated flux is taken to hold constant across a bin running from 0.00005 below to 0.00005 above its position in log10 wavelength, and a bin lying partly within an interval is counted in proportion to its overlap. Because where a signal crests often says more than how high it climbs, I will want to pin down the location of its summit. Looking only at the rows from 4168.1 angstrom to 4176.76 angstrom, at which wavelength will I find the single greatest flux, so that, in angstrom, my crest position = 4176.27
